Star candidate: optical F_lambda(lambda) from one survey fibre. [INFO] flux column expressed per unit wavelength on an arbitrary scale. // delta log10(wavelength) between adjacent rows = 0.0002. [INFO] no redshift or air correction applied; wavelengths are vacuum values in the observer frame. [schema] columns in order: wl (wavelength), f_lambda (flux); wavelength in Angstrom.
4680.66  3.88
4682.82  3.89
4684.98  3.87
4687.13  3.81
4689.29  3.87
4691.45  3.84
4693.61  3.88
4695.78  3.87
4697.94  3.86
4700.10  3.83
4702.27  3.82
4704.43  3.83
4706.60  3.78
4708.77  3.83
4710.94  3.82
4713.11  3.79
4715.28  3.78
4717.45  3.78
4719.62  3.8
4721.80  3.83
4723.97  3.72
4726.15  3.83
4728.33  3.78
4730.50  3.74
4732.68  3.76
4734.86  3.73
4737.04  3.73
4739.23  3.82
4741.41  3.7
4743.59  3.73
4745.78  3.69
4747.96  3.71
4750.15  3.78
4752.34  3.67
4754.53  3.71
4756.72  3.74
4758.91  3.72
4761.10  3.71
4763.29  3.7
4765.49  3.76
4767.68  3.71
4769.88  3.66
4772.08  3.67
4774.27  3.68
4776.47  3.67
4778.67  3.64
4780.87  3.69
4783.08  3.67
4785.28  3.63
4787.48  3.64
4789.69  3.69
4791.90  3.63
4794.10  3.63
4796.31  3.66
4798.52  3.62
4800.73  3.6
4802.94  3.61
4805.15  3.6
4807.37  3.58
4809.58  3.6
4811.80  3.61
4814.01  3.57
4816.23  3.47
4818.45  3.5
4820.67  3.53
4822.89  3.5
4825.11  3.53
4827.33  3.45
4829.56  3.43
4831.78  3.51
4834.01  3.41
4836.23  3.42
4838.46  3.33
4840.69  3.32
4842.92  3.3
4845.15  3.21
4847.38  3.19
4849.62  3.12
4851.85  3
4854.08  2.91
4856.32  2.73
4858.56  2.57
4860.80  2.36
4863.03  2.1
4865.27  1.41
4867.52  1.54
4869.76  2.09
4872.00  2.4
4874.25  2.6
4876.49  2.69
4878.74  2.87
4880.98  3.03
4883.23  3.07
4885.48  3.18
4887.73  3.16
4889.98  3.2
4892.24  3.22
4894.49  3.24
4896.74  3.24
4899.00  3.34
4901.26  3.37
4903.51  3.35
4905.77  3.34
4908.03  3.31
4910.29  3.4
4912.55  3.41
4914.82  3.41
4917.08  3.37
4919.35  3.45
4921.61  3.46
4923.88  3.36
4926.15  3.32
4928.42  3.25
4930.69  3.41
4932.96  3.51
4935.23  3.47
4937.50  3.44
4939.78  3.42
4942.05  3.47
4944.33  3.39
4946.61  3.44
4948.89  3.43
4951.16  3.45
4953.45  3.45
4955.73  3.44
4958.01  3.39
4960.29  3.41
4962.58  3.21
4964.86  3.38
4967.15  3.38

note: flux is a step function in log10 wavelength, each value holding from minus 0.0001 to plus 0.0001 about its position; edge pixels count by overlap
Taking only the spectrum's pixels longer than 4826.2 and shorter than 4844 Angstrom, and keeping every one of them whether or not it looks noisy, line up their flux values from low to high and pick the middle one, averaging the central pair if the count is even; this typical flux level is 3.4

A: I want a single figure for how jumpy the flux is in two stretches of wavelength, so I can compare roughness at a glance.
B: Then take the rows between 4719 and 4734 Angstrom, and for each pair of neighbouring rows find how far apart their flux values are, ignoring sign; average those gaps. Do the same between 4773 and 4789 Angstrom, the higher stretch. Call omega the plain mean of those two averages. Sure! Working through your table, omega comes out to 0.0433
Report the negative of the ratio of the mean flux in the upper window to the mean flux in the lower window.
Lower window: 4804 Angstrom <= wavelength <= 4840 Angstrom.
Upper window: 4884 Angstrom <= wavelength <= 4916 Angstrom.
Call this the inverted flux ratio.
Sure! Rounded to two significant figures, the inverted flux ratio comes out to -0.94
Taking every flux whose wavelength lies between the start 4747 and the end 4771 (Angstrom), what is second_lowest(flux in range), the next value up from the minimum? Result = 3.67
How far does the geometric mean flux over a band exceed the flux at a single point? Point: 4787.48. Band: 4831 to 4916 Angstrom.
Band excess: -0.71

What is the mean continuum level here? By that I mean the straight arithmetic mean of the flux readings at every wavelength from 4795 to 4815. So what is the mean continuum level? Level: 3.61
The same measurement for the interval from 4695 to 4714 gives 3.83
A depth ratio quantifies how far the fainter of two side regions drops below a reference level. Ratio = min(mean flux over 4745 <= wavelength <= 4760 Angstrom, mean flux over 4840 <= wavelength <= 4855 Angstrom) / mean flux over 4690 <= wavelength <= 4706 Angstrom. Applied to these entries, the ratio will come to 0.82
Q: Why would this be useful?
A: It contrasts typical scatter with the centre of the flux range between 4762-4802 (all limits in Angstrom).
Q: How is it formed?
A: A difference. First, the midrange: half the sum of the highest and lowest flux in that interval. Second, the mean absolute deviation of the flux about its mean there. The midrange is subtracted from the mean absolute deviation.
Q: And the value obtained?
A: -3.7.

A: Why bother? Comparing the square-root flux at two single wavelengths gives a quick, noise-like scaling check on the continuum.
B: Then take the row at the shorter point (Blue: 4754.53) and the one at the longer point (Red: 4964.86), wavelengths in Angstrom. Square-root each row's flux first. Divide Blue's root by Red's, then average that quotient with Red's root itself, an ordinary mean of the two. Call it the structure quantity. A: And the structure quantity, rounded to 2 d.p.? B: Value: 1.44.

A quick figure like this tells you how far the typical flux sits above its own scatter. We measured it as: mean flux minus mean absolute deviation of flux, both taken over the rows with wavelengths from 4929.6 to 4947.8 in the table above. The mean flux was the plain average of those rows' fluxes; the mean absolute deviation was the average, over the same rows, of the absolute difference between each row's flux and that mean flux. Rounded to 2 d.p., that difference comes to 3.41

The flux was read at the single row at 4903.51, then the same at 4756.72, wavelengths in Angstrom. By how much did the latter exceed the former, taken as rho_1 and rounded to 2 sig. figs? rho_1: 0.39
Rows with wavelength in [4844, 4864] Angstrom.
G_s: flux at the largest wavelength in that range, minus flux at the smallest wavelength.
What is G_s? -1.1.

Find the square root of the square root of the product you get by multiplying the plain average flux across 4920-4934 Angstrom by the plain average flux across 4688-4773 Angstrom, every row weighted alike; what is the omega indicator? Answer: 1.89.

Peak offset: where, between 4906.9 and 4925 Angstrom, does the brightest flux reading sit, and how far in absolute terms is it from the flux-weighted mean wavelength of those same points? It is 5.6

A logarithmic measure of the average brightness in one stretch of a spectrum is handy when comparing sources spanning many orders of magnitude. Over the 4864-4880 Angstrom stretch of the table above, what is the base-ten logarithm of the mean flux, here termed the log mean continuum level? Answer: 0.35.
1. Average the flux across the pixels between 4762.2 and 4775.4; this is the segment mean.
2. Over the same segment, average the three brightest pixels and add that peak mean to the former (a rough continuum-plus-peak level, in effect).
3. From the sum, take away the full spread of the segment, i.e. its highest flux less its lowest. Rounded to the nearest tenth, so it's 7.3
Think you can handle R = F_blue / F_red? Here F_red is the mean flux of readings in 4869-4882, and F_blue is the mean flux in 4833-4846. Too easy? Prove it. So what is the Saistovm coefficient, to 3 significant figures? 1.27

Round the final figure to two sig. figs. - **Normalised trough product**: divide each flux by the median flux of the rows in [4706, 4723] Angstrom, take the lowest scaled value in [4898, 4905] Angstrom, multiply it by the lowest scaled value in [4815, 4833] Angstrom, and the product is 0.80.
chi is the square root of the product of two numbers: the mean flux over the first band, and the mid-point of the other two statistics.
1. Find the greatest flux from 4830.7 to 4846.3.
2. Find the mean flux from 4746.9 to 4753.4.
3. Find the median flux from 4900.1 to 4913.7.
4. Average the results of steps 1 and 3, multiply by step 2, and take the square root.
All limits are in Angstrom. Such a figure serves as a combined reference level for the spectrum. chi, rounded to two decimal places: 3.57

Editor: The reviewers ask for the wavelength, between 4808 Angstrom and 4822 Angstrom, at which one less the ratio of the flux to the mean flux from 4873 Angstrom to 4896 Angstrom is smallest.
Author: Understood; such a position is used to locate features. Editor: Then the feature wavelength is 4811.80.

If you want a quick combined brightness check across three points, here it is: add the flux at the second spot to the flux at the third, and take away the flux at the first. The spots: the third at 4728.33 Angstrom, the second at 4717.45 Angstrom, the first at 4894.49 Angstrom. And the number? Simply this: 4.3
